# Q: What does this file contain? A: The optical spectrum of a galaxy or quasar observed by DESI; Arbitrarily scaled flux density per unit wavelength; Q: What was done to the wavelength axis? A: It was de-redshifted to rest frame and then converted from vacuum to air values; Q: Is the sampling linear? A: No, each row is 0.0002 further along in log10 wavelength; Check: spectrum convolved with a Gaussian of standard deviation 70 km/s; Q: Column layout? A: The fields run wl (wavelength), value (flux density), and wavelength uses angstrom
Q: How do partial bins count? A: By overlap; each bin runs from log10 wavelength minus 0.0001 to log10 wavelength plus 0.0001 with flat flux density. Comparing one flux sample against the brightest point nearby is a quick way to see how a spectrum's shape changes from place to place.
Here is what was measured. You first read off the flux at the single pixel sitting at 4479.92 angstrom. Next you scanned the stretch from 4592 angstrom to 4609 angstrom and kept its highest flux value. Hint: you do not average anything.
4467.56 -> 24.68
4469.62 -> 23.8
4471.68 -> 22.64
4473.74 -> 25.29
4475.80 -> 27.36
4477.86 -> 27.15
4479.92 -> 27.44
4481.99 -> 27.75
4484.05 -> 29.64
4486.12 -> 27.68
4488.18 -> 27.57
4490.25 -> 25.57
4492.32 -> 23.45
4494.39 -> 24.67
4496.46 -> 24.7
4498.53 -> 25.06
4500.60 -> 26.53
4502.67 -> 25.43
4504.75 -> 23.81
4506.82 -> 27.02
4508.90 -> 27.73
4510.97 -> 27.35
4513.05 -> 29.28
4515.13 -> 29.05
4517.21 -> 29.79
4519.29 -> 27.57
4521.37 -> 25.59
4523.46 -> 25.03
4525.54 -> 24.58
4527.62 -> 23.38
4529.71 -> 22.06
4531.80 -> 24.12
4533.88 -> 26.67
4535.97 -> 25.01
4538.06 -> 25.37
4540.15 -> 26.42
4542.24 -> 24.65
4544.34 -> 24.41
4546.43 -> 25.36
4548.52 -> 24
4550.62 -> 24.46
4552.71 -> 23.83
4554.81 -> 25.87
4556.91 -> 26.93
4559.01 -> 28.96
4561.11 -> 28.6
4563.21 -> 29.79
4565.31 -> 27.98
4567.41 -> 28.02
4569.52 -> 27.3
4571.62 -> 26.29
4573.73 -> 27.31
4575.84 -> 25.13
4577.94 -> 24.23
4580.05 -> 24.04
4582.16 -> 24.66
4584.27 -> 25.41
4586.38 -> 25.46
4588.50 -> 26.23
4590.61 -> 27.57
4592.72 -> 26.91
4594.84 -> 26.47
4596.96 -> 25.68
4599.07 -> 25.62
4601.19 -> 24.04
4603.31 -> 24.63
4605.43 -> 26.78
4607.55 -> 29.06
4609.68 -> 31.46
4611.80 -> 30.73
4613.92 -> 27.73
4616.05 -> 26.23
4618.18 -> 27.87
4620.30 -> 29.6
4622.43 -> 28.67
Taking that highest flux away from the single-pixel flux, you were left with -1.6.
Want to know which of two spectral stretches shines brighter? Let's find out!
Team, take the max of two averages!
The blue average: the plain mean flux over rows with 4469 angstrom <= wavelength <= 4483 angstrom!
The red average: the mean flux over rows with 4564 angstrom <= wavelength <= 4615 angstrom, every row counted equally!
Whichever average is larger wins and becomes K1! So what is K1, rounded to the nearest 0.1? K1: 26.6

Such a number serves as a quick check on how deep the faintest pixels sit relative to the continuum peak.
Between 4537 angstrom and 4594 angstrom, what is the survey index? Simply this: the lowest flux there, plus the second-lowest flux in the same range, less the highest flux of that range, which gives 18.0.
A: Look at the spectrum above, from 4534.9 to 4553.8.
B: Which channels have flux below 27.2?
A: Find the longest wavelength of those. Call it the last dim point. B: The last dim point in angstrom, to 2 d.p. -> 4552.71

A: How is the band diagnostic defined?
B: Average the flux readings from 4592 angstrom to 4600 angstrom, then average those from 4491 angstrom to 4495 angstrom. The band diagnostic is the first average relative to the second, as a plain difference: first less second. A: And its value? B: 2.1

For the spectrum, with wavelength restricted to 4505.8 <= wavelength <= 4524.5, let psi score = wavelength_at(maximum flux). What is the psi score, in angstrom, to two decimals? 4517.21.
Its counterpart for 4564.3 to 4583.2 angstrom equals 4567.41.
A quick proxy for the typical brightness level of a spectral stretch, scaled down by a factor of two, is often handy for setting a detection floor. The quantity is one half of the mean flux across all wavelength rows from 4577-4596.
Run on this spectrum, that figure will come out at 12.8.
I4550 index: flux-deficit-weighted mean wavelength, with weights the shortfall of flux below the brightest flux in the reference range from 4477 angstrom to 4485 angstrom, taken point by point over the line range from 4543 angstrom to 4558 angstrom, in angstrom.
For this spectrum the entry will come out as 4550.1 angstrom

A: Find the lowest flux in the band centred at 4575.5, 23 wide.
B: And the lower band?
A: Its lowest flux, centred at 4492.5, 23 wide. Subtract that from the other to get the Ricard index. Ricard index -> 0.59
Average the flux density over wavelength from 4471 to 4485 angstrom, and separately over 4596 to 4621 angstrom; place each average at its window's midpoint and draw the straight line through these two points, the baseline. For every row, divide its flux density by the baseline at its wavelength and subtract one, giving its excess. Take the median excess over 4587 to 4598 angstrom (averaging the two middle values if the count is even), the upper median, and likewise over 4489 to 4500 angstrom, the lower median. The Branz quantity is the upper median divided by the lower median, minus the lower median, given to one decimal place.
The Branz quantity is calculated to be 0.5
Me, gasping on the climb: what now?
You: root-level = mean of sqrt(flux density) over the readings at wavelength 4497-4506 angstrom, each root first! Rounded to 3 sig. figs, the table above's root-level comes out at 5.02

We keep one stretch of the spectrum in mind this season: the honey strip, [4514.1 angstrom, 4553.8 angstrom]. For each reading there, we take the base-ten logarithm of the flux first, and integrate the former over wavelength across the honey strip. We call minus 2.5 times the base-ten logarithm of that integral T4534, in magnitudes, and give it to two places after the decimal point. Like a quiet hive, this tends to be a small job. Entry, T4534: -4.36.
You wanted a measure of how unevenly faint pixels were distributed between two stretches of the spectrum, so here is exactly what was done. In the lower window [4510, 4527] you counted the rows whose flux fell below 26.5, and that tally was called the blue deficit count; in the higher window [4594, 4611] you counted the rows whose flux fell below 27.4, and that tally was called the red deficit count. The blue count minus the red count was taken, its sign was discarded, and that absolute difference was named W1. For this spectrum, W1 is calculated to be 3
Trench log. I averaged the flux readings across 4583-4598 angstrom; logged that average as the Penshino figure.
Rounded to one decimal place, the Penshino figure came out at 26.2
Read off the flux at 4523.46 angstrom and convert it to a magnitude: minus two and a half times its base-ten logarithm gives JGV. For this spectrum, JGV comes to -3.50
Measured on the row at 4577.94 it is -3.46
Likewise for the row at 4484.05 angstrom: -3.68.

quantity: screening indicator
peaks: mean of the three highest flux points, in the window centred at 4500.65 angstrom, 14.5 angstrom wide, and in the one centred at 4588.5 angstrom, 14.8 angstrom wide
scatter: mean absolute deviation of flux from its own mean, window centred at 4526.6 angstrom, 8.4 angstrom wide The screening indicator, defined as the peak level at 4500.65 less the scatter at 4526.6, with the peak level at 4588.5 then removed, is -1.7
